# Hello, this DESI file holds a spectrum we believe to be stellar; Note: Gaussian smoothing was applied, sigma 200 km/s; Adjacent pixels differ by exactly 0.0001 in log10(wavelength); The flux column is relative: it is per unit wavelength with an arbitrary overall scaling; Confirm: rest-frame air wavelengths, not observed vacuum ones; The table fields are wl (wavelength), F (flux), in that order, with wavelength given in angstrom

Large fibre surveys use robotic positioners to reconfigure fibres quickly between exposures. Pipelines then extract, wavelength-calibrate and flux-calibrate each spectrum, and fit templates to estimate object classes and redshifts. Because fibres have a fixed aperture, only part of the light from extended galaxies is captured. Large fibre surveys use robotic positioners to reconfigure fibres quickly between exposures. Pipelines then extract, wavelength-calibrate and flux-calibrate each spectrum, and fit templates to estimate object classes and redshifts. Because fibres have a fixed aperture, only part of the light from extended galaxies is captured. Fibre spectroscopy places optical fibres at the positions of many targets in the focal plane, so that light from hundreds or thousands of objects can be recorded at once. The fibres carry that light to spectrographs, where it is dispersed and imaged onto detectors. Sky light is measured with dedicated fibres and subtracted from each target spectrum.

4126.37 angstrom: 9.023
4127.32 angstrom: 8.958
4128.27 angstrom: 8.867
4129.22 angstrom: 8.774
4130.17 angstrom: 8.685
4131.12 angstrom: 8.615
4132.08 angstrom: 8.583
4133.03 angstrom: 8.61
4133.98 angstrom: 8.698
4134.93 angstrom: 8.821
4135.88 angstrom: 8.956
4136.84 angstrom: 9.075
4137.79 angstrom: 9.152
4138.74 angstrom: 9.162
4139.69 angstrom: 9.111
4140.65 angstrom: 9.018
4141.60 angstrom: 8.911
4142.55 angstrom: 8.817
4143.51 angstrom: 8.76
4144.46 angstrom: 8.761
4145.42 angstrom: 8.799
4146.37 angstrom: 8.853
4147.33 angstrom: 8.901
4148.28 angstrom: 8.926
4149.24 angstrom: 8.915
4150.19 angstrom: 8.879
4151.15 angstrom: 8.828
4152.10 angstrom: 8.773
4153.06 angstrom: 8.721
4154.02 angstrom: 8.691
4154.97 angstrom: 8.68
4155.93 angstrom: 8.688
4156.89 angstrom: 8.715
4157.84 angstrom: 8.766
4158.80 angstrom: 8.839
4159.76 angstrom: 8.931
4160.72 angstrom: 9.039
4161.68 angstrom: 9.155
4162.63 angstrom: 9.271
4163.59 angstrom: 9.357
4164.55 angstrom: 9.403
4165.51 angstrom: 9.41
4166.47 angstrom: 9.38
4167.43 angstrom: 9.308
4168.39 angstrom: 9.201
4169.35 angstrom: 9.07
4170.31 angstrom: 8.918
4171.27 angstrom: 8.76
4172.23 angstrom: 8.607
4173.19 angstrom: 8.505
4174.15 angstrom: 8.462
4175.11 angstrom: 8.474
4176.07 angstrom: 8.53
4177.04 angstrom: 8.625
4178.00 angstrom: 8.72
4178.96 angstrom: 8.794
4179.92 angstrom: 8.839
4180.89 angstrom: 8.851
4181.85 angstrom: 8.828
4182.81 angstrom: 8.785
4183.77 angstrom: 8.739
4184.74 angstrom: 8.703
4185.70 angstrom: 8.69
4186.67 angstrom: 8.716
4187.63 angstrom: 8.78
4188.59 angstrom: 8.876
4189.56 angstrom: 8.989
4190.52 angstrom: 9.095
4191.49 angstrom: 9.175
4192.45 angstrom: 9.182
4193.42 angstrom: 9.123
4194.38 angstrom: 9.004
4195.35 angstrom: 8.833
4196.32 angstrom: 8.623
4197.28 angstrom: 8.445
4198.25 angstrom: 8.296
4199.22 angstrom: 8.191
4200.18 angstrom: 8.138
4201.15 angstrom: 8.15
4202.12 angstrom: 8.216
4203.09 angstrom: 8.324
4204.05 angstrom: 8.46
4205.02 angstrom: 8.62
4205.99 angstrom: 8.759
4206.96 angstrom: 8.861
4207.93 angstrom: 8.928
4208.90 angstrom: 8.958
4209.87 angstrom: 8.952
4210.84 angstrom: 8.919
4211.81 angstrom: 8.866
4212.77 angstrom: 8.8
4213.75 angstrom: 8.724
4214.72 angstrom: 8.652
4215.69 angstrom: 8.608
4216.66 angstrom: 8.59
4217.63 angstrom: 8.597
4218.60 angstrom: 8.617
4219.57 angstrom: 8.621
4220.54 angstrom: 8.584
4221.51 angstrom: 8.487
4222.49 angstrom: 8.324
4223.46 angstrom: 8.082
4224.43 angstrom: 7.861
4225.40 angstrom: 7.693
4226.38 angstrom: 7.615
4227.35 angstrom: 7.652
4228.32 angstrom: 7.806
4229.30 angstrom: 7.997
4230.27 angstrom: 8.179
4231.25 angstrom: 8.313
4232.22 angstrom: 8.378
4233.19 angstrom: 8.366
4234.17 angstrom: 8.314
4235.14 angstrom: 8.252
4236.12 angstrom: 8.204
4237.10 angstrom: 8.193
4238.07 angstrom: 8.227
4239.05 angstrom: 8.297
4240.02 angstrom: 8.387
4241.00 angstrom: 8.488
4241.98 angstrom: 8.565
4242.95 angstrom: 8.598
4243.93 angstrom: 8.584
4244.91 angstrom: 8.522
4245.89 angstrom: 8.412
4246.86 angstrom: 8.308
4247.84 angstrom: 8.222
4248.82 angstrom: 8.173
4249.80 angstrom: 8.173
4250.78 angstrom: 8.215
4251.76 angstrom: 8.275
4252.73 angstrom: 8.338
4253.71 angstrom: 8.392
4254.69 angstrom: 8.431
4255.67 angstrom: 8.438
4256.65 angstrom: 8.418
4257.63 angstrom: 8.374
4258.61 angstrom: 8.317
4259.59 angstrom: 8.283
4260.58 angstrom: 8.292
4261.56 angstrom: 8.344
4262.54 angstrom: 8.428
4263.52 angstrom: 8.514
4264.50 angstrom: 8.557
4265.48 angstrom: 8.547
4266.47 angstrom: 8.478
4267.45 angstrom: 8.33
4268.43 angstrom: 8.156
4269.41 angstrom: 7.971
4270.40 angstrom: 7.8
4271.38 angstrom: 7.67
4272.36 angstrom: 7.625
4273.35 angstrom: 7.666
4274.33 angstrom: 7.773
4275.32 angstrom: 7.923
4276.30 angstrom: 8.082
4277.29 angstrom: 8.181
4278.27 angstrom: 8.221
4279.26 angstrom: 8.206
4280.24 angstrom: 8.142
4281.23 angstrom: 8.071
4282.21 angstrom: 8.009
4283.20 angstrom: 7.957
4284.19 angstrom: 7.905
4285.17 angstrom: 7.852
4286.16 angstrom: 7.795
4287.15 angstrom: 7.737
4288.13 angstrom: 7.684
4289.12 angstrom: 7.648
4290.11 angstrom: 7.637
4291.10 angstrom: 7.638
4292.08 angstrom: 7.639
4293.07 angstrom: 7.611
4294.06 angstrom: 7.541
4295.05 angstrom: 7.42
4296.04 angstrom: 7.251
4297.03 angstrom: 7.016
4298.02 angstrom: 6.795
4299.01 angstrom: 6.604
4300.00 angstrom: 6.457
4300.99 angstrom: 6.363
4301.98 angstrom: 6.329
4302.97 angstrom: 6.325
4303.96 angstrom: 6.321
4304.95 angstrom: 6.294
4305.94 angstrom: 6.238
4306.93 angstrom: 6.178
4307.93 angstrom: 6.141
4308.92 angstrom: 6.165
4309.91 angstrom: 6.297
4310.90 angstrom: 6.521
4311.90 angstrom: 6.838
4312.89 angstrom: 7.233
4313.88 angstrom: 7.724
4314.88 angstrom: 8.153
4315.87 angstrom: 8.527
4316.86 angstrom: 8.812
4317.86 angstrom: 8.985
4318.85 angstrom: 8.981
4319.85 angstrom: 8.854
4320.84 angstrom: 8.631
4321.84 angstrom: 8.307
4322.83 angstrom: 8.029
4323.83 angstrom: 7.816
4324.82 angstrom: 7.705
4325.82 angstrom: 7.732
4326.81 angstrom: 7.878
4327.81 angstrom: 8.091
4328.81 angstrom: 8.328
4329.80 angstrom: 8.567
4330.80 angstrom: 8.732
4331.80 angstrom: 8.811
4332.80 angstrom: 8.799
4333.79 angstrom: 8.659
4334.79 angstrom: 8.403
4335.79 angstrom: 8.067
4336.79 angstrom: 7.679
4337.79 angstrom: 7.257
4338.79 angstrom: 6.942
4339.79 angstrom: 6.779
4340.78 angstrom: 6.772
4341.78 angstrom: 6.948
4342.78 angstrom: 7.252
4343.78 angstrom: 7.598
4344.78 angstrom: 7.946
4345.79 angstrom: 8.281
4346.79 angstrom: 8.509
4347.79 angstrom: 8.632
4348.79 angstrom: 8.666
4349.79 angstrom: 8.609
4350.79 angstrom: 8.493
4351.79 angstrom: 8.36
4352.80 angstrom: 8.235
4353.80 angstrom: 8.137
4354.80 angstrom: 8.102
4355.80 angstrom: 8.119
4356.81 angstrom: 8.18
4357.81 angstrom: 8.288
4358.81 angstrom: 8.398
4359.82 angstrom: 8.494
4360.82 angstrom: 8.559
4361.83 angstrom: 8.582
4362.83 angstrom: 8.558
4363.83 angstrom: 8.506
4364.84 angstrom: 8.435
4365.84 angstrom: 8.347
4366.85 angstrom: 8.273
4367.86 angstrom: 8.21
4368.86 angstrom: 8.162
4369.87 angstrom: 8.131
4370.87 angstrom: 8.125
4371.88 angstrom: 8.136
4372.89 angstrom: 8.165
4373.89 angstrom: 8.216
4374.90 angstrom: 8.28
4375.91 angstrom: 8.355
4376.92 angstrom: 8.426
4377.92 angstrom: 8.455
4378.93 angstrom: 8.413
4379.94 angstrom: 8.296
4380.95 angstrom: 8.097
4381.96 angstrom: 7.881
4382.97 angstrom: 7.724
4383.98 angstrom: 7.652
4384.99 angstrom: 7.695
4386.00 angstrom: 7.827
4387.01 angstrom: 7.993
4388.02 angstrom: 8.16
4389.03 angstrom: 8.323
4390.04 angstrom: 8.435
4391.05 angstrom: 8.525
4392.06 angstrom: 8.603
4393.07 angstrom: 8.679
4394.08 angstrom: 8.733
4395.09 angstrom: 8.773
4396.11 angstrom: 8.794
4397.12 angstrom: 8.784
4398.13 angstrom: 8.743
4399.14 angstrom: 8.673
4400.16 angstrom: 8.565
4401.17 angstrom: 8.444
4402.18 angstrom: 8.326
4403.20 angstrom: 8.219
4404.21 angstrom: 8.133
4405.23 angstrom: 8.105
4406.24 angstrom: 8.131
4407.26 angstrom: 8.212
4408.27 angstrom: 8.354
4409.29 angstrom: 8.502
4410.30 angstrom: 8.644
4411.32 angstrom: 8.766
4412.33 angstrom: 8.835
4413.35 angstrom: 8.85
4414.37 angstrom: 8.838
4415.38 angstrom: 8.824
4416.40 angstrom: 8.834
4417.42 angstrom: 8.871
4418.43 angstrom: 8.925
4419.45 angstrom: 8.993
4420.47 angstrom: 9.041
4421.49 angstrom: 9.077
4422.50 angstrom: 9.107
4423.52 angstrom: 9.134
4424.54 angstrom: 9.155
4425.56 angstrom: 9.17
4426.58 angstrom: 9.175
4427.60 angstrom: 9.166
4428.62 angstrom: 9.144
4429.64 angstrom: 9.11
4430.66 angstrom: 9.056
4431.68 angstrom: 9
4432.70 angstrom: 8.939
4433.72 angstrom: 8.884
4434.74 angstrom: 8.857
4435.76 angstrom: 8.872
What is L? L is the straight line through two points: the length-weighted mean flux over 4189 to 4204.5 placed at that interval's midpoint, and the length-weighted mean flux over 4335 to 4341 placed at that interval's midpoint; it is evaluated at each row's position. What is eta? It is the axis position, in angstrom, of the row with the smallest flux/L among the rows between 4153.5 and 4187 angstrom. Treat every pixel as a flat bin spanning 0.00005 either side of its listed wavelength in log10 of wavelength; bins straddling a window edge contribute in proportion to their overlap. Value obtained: 4174.15 angstrom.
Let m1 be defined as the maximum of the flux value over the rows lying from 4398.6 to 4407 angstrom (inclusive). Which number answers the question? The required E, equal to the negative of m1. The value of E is -8.7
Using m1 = 8.673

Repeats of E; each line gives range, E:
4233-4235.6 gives -8.4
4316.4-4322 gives -9.0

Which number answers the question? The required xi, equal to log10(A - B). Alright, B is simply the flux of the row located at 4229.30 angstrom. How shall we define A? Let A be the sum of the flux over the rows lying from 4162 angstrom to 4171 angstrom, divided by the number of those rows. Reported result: 0.1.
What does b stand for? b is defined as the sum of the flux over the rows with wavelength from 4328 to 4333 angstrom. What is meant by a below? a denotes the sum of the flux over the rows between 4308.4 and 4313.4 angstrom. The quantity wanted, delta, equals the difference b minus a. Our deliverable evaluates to 10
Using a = 33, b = 43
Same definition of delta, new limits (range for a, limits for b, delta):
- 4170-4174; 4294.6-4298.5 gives -6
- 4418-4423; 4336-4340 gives -16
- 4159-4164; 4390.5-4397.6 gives 15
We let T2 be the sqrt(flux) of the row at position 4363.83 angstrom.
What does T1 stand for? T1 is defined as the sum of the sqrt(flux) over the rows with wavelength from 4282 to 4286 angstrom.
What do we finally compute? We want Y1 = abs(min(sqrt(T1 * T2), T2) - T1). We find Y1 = 8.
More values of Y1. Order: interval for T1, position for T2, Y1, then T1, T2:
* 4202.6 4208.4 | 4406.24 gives 15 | 18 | 2.85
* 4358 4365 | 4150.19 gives 17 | 20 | 2.98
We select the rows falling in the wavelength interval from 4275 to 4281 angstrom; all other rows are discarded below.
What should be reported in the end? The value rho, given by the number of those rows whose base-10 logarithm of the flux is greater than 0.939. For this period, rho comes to 0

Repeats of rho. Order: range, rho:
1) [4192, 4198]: 4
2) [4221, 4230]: 0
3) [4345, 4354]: 0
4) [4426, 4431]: 5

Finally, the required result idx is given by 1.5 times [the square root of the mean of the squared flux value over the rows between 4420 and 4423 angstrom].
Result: 13.6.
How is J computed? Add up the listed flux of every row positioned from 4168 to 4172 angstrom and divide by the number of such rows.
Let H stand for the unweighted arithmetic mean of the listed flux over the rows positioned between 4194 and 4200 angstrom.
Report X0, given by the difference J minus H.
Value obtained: 0.42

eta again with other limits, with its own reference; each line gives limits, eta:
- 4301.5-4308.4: 4307.93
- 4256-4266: 4259.59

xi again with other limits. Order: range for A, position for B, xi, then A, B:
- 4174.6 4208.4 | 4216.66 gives -1.0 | 8.7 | 8.59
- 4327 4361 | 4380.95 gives -1.9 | 8.1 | 8.097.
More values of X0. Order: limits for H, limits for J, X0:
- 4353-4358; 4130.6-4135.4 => 0.50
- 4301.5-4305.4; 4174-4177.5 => 2.21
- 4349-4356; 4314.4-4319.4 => 0.40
